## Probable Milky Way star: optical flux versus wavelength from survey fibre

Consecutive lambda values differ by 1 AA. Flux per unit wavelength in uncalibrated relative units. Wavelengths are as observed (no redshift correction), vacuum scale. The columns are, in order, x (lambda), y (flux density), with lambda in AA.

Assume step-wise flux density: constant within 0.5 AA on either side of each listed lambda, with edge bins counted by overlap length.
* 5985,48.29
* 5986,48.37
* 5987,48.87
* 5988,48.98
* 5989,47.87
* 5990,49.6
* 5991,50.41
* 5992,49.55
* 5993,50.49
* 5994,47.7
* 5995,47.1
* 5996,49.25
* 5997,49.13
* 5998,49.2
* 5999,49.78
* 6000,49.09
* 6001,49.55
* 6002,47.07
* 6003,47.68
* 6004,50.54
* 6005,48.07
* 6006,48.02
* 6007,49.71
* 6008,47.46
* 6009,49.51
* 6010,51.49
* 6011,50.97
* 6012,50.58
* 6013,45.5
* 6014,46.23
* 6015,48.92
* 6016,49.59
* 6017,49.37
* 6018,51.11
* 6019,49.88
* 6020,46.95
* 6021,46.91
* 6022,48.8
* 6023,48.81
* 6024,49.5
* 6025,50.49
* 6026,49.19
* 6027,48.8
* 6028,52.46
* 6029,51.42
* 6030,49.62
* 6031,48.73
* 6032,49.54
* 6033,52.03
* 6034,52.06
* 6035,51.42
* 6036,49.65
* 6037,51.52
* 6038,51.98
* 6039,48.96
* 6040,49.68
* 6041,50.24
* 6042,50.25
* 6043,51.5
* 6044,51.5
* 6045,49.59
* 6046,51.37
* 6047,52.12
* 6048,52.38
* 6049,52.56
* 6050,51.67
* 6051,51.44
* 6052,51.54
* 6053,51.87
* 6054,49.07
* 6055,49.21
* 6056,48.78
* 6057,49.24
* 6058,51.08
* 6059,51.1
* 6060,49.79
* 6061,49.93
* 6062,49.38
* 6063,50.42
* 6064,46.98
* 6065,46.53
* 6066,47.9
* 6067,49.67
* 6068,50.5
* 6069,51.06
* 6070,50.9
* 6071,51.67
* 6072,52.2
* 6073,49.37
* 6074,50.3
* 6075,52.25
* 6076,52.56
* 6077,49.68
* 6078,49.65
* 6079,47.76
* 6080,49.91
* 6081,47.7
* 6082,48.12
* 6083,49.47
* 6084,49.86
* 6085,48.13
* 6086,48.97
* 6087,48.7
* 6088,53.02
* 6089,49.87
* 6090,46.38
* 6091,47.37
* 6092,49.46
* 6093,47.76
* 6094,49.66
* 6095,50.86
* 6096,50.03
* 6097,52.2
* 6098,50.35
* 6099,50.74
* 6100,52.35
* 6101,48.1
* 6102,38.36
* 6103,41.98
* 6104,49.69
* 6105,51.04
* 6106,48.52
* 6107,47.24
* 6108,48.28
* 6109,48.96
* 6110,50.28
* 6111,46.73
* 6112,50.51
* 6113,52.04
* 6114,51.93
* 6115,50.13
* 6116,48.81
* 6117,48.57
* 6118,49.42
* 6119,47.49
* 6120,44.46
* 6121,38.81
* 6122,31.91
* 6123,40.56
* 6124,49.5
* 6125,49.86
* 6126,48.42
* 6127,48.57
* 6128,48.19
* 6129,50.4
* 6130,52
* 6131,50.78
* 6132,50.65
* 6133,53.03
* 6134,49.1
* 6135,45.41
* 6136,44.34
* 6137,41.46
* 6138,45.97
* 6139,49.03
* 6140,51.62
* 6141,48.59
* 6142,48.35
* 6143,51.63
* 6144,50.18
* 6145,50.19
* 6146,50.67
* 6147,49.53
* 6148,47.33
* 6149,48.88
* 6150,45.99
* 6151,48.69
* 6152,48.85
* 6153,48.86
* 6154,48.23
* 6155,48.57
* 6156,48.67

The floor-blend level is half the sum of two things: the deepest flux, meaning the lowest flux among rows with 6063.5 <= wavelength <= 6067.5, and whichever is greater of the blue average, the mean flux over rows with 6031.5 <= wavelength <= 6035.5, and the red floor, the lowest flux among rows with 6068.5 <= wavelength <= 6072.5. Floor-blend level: 48.90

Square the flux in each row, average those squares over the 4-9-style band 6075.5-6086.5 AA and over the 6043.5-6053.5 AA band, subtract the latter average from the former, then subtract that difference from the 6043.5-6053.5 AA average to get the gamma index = 2899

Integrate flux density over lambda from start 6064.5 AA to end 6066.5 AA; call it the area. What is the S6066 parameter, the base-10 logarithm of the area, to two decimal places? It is 1.98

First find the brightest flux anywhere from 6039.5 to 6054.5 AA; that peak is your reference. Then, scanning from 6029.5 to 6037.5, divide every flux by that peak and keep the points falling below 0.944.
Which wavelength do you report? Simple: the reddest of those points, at 6032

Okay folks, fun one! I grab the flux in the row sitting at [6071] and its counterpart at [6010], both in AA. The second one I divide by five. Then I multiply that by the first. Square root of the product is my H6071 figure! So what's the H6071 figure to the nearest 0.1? 23.1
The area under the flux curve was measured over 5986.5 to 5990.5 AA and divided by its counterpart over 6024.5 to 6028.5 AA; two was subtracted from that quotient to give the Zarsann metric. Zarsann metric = -1.03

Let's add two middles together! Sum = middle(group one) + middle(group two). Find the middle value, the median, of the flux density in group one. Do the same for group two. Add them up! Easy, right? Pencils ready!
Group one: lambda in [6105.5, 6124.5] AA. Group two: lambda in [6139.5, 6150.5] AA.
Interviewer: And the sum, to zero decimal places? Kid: 98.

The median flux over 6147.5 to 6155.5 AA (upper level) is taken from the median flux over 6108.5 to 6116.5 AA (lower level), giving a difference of 1.6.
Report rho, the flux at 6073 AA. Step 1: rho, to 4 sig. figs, 49.37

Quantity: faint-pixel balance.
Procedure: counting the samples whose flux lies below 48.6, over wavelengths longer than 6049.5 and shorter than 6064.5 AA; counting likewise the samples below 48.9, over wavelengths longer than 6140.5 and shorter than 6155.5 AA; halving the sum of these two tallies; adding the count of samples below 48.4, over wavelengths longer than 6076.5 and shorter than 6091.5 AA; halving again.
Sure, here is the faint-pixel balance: 6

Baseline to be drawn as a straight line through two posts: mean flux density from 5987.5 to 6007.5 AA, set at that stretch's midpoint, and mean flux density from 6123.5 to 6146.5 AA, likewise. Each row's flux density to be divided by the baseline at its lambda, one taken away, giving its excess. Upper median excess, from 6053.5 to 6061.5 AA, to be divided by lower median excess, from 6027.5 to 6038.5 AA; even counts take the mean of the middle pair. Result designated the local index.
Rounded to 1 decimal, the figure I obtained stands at 0.2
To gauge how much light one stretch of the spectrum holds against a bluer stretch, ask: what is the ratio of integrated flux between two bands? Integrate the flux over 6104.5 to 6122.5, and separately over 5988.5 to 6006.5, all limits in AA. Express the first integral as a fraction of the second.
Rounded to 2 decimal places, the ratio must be 0.97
